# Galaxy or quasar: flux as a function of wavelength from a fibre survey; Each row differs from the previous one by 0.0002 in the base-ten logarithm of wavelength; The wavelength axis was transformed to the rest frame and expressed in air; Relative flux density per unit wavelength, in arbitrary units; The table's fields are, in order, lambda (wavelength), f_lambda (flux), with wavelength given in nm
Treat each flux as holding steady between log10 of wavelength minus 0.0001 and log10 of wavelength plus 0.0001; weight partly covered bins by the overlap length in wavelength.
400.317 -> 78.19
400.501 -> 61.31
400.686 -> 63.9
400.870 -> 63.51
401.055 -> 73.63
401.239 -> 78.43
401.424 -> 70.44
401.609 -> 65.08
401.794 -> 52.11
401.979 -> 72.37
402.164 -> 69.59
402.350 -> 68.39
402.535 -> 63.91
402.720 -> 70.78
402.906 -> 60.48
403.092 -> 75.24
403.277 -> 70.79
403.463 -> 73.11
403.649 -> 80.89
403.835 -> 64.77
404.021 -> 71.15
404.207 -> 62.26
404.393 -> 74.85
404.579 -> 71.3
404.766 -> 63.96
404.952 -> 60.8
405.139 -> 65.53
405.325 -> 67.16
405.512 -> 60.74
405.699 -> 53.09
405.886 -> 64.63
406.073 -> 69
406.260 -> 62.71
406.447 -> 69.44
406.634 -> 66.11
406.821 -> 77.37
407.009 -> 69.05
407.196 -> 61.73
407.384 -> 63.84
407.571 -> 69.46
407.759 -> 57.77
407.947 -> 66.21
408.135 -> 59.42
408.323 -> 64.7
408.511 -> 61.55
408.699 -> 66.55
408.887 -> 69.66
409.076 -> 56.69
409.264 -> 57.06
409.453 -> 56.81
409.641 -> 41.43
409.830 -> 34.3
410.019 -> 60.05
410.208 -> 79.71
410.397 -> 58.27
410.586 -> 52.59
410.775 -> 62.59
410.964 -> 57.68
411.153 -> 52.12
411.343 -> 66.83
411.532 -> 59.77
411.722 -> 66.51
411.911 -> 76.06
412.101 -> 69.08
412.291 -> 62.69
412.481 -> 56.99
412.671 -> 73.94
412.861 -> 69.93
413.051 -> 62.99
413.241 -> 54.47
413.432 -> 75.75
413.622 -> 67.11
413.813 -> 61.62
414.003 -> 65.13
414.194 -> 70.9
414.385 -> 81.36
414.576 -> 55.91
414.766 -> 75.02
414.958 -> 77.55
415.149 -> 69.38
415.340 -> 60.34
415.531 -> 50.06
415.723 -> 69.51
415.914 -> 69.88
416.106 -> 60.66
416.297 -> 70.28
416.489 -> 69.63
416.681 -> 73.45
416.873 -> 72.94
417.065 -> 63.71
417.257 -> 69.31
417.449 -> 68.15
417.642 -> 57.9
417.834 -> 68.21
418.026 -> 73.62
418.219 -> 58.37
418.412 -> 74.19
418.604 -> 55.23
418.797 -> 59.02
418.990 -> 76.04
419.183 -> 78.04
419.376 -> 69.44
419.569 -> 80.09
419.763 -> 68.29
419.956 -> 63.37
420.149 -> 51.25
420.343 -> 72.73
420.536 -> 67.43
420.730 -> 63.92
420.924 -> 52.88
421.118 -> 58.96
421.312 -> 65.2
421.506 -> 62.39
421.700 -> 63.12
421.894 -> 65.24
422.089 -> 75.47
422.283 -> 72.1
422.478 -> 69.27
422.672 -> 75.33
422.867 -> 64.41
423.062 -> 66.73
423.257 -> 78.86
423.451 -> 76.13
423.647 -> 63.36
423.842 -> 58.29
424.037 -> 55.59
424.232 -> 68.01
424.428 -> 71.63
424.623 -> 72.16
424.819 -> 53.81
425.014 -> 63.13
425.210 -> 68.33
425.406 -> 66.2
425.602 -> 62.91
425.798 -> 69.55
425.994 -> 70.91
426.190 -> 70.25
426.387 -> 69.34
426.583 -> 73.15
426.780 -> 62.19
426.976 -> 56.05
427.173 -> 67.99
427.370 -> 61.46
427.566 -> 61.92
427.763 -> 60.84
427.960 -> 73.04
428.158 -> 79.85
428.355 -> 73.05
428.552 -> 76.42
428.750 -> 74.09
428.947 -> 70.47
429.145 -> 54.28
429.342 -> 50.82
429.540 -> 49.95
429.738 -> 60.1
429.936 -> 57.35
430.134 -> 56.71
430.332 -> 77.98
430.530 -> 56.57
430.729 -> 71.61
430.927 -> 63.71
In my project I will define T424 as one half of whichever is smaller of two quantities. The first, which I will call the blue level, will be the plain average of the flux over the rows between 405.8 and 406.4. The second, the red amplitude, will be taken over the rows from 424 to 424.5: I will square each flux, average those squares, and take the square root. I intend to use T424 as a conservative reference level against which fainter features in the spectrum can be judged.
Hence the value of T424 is 32.7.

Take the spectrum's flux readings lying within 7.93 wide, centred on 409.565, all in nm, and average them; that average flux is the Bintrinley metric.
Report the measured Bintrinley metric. 62.8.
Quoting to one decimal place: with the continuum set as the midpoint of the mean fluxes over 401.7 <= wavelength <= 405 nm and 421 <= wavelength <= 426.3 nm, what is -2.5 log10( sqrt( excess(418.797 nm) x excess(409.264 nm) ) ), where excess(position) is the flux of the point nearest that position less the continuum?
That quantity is -2.4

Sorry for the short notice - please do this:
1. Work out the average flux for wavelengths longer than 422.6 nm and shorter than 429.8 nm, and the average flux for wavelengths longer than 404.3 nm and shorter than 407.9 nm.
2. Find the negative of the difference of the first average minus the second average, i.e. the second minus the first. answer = -0.5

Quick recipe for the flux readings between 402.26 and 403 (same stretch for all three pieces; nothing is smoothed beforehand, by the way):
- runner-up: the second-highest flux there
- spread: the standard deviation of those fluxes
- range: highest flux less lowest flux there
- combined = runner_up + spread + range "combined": 83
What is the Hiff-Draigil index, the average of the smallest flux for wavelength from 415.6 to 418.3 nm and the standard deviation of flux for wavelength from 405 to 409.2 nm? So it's 31.6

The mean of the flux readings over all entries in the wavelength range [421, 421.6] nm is 62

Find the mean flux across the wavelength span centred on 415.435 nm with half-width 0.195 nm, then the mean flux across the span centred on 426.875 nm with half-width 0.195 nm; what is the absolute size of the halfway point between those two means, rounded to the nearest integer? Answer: 57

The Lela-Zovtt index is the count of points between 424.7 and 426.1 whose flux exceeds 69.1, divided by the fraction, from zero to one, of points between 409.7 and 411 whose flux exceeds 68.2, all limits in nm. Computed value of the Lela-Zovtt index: 14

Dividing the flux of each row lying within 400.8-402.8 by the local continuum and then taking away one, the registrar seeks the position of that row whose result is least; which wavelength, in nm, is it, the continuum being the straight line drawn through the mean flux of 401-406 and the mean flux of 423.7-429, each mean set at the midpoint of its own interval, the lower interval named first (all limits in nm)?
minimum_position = 401.794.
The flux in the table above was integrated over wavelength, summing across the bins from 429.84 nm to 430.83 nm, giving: 63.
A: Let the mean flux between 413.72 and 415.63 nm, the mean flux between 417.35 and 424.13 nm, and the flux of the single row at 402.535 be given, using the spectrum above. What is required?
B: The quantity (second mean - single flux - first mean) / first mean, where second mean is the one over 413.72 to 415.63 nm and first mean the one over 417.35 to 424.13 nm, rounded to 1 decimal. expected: -1.0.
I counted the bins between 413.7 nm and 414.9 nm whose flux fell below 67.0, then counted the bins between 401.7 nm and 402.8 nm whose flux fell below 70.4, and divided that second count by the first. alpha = 1.3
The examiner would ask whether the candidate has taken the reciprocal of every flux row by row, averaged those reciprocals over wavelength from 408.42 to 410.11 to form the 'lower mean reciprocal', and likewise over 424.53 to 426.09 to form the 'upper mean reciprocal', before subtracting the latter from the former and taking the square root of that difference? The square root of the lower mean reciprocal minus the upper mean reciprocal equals 0.06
